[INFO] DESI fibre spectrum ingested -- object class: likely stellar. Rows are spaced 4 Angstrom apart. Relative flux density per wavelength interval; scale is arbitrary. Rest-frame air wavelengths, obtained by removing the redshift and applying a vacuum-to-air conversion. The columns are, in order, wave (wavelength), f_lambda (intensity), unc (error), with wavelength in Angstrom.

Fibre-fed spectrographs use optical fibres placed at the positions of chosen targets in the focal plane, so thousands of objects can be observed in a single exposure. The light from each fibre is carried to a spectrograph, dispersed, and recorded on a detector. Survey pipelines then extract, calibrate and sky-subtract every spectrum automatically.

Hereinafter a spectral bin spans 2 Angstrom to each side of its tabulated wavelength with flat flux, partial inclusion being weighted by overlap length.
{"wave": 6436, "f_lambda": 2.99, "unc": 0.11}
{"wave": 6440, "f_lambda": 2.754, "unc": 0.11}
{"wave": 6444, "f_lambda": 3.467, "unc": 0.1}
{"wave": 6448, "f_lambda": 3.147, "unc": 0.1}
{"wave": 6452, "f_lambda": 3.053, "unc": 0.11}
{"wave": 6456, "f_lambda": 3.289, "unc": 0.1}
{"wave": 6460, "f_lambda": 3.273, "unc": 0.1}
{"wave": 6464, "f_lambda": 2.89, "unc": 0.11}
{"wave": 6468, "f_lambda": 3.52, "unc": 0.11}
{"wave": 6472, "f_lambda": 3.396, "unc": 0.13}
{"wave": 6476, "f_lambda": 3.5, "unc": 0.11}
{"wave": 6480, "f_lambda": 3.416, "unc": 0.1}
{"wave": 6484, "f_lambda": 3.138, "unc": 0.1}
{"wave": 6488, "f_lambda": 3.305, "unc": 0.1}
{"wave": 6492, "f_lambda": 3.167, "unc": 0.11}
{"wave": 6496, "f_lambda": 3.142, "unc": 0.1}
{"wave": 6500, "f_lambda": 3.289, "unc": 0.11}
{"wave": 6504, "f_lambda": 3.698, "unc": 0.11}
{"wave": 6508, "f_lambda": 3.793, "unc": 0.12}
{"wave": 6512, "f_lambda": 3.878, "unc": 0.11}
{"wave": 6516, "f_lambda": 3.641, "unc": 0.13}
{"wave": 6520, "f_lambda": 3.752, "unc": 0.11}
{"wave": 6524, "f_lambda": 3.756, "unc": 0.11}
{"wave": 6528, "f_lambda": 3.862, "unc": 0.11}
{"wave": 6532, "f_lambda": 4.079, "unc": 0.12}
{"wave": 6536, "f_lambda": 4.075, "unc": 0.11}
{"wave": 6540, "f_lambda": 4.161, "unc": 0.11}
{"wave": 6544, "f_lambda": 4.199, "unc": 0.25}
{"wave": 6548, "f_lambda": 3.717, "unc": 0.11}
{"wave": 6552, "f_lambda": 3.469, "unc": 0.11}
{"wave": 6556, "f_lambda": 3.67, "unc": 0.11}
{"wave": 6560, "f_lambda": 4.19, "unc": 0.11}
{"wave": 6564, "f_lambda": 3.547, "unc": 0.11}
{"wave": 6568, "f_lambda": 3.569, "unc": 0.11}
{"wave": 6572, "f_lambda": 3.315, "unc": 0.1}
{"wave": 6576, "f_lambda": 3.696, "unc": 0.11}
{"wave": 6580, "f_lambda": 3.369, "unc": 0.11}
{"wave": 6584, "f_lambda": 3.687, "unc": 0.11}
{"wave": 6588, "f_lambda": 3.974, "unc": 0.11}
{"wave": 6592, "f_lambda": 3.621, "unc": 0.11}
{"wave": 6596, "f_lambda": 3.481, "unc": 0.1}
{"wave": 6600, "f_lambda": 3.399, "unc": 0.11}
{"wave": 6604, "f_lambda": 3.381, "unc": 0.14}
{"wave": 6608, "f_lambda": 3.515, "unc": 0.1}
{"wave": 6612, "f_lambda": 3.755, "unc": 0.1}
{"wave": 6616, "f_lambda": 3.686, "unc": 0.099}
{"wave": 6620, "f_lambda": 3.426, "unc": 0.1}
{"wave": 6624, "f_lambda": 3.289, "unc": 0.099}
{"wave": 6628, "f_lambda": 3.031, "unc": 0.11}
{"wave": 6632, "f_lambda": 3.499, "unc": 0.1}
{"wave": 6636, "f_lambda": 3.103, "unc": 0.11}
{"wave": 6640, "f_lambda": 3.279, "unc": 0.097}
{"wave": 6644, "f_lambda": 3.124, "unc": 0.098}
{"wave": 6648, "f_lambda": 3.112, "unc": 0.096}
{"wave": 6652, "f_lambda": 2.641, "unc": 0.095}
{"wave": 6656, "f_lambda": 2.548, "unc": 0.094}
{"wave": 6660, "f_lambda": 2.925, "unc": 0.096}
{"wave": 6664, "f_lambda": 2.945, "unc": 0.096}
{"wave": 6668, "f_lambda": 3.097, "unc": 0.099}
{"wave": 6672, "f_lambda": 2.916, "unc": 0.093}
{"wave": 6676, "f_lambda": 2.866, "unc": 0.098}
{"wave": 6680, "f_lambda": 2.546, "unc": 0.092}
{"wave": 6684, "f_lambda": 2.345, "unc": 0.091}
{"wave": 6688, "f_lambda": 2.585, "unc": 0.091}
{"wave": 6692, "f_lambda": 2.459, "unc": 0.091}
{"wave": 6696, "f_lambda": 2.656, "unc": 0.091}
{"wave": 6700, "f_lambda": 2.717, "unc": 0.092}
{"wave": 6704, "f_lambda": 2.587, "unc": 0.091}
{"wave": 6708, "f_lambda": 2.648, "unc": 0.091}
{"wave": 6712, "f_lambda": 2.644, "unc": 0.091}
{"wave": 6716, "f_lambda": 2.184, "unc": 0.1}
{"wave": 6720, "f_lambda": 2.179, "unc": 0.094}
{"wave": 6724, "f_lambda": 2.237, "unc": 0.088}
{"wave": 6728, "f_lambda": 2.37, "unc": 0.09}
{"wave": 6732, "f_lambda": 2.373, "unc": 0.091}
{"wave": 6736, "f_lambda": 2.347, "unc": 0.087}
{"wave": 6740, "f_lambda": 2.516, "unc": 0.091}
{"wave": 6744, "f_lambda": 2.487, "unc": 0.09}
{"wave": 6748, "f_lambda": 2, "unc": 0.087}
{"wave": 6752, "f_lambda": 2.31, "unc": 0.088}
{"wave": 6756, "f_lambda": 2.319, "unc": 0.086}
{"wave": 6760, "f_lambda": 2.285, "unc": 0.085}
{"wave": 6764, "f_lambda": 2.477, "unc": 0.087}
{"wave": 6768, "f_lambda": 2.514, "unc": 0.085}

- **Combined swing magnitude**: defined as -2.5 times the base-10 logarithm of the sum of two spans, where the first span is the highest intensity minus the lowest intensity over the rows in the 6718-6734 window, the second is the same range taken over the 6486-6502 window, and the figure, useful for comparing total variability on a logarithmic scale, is 1.12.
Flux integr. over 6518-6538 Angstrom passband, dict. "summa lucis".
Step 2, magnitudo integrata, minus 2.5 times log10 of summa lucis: -4.7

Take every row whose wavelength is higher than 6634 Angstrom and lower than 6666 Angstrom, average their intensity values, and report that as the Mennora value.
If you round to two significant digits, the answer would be 3.0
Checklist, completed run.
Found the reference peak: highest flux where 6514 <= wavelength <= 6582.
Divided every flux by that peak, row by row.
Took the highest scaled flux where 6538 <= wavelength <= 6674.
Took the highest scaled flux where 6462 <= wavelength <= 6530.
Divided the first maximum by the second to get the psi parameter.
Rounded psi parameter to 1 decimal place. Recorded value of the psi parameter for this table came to 1.1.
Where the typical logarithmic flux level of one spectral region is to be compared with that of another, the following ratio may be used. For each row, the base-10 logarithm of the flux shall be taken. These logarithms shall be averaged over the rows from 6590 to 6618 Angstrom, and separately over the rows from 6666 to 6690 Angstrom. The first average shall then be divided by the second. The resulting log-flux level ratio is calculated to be 1.27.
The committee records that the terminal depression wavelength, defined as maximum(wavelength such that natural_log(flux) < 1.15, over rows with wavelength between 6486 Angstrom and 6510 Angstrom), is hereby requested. 6496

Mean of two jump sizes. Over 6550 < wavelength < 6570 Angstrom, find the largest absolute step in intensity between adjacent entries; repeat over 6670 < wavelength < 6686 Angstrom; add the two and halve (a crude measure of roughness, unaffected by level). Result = 0.48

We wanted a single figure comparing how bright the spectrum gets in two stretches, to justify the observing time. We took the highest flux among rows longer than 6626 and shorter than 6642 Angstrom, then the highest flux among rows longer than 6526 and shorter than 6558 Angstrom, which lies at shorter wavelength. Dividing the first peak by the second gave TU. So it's 0.83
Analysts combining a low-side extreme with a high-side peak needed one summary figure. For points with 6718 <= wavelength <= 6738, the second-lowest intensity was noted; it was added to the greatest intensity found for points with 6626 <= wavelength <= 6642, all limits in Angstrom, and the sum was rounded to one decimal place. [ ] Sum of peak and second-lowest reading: 5.7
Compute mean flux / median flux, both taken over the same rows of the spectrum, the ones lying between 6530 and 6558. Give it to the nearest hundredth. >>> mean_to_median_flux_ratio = 0.96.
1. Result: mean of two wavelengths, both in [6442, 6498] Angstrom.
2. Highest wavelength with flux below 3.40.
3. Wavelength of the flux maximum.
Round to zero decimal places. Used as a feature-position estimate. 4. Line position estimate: 6482 Angstrom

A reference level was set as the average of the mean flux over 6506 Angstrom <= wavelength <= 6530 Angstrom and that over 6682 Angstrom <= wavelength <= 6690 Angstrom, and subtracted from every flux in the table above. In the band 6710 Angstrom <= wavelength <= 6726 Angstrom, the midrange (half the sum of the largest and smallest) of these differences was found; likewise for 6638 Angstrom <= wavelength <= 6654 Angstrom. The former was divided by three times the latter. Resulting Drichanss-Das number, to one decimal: 1.5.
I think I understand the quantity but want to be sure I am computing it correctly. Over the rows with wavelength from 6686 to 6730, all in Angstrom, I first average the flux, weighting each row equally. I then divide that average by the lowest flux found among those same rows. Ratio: 1.14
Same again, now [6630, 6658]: 1.19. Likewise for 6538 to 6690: 1.42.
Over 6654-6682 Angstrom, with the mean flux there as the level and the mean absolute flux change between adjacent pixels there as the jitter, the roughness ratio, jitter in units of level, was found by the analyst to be 0.065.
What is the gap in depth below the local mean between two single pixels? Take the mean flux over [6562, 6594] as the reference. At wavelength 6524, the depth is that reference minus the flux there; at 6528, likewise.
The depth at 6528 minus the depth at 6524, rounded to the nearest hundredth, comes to -0.11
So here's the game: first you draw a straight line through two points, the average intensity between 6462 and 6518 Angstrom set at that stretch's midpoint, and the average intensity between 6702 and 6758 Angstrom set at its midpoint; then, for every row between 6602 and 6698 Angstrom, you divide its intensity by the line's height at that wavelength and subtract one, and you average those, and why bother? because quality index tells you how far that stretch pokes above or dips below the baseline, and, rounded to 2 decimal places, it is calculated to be 0.11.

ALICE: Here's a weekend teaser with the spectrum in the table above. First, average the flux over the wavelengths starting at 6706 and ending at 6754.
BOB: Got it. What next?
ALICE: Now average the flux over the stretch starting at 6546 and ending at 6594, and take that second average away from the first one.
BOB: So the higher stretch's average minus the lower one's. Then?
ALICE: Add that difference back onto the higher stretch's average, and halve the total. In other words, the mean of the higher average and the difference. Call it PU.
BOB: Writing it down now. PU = 0.5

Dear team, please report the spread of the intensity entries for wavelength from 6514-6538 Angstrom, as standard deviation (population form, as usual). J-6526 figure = 0.17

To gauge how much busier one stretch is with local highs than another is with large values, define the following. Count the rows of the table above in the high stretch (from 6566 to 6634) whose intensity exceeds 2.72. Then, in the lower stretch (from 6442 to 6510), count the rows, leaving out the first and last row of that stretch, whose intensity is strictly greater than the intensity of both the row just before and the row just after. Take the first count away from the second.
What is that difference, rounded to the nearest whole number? -13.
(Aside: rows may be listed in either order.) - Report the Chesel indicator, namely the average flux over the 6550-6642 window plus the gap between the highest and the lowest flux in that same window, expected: 4.7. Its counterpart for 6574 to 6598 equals 4.2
